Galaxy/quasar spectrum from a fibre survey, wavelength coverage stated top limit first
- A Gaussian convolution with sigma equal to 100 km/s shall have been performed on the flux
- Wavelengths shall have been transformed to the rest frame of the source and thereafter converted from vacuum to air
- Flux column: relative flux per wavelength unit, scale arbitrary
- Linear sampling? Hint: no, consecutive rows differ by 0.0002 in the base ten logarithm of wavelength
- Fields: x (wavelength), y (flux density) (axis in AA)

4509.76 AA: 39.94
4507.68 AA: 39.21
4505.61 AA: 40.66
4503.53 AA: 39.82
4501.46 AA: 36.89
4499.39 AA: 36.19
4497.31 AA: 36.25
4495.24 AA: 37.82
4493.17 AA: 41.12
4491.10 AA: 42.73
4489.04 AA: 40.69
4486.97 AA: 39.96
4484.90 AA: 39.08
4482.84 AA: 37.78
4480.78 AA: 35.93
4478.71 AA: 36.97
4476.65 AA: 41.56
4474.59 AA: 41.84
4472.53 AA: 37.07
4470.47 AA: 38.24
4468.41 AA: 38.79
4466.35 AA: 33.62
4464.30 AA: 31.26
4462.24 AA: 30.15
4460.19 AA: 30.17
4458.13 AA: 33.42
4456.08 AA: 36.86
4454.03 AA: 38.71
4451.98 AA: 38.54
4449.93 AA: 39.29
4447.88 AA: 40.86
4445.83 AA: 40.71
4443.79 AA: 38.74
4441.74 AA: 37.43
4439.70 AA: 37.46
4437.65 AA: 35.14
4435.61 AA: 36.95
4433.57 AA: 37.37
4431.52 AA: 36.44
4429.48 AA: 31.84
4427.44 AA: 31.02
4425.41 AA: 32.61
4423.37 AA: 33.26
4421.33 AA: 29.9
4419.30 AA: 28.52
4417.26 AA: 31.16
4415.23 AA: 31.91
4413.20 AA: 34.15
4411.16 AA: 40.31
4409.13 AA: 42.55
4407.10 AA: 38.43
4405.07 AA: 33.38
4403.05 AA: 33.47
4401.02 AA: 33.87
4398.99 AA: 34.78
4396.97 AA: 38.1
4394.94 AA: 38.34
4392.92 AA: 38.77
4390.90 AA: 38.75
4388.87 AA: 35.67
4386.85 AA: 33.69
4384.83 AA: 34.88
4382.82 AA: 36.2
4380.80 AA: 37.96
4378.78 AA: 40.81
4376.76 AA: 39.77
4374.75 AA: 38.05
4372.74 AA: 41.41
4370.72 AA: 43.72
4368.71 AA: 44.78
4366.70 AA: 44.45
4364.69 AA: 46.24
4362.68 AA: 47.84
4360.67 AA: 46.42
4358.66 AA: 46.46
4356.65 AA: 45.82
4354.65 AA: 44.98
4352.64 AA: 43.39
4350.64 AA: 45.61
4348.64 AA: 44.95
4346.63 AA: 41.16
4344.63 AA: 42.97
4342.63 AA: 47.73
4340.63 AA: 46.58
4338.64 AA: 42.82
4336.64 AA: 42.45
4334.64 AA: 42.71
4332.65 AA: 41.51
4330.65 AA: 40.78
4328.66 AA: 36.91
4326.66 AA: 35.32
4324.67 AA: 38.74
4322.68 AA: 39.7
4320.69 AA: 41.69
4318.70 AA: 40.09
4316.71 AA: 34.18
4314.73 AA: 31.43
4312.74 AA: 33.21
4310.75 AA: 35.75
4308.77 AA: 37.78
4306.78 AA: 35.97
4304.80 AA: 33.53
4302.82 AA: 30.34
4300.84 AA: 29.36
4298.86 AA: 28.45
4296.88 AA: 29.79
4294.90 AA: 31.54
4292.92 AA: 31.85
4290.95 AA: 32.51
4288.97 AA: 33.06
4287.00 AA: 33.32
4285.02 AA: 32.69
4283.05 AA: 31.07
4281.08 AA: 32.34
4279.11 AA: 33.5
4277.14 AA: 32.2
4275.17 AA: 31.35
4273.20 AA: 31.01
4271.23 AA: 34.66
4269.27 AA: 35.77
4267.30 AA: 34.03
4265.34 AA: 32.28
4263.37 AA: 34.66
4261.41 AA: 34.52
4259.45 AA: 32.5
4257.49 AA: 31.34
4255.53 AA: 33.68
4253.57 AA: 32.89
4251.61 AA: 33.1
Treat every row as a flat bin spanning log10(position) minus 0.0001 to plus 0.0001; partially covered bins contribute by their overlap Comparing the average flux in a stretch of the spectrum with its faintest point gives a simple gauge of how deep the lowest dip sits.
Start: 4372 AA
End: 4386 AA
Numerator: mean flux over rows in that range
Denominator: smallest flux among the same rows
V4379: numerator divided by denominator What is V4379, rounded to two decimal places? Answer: 1.10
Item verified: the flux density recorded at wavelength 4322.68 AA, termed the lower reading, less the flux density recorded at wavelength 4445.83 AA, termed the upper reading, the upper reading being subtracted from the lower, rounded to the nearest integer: -1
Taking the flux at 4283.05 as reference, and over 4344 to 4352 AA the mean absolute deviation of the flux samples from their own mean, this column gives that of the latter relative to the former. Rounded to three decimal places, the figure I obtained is 0.052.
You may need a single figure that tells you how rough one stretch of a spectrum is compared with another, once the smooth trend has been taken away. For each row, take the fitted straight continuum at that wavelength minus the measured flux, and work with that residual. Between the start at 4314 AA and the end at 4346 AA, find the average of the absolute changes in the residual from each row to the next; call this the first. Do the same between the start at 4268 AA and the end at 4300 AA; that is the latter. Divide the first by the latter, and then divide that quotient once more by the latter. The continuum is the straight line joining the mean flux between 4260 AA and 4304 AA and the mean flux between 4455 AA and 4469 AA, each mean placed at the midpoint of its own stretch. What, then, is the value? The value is 1.8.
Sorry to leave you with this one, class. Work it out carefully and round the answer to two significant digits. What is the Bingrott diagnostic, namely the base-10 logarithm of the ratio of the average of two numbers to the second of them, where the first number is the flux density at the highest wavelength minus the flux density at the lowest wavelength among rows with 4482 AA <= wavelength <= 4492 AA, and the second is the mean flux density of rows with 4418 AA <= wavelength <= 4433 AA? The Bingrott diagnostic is -0.24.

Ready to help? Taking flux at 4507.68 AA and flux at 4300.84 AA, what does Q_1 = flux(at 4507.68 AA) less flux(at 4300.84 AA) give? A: 10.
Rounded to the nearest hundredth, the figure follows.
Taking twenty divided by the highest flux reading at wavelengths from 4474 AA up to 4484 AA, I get 0.48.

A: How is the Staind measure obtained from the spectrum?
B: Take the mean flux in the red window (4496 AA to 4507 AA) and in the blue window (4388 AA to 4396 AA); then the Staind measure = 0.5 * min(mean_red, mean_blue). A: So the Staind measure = 19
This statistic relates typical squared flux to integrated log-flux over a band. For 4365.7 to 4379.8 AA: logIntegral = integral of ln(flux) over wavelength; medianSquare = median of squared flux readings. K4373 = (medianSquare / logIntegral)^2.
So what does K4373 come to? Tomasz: 1062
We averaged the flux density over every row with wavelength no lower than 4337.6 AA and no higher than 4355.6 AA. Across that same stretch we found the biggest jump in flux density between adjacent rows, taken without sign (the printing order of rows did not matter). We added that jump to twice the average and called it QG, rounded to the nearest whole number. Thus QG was 94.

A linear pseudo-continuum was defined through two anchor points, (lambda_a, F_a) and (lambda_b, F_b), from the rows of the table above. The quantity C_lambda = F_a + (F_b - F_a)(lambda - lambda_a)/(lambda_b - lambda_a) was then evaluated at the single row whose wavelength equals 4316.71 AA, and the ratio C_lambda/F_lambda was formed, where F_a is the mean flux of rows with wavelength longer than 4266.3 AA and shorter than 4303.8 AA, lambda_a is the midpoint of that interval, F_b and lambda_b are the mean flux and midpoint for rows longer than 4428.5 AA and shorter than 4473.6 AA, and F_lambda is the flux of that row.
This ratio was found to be 0.96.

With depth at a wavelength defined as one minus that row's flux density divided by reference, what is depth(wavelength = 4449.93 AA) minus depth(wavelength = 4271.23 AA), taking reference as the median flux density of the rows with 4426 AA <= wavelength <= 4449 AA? -0.12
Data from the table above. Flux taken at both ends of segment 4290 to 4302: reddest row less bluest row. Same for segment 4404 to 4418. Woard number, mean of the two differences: -2.7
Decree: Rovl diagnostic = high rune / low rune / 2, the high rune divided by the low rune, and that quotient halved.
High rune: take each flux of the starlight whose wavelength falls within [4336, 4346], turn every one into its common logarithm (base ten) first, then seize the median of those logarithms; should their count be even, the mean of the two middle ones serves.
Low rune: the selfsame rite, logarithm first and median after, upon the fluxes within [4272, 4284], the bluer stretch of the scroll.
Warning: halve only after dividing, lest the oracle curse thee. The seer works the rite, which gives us 0.544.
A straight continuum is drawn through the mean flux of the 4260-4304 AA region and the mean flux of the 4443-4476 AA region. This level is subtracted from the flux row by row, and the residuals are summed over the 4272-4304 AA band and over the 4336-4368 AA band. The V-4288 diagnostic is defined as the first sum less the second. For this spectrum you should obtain -190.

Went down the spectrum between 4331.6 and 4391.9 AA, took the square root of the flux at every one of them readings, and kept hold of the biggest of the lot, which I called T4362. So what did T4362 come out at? 6.92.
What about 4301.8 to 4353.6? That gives 6.91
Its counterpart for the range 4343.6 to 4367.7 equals 6.92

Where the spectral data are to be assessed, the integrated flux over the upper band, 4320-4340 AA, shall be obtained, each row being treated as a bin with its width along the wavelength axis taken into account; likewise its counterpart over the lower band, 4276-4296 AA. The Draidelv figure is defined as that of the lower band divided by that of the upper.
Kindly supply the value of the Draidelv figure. 0.80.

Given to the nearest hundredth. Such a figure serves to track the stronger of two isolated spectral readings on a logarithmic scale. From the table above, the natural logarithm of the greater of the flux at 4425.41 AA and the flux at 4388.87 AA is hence 3.57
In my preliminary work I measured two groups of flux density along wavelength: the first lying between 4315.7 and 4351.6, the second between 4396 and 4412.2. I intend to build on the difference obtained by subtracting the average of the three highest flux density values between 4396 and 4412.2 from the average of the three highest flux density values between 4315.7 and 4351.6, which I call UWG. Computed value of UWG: 6.2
